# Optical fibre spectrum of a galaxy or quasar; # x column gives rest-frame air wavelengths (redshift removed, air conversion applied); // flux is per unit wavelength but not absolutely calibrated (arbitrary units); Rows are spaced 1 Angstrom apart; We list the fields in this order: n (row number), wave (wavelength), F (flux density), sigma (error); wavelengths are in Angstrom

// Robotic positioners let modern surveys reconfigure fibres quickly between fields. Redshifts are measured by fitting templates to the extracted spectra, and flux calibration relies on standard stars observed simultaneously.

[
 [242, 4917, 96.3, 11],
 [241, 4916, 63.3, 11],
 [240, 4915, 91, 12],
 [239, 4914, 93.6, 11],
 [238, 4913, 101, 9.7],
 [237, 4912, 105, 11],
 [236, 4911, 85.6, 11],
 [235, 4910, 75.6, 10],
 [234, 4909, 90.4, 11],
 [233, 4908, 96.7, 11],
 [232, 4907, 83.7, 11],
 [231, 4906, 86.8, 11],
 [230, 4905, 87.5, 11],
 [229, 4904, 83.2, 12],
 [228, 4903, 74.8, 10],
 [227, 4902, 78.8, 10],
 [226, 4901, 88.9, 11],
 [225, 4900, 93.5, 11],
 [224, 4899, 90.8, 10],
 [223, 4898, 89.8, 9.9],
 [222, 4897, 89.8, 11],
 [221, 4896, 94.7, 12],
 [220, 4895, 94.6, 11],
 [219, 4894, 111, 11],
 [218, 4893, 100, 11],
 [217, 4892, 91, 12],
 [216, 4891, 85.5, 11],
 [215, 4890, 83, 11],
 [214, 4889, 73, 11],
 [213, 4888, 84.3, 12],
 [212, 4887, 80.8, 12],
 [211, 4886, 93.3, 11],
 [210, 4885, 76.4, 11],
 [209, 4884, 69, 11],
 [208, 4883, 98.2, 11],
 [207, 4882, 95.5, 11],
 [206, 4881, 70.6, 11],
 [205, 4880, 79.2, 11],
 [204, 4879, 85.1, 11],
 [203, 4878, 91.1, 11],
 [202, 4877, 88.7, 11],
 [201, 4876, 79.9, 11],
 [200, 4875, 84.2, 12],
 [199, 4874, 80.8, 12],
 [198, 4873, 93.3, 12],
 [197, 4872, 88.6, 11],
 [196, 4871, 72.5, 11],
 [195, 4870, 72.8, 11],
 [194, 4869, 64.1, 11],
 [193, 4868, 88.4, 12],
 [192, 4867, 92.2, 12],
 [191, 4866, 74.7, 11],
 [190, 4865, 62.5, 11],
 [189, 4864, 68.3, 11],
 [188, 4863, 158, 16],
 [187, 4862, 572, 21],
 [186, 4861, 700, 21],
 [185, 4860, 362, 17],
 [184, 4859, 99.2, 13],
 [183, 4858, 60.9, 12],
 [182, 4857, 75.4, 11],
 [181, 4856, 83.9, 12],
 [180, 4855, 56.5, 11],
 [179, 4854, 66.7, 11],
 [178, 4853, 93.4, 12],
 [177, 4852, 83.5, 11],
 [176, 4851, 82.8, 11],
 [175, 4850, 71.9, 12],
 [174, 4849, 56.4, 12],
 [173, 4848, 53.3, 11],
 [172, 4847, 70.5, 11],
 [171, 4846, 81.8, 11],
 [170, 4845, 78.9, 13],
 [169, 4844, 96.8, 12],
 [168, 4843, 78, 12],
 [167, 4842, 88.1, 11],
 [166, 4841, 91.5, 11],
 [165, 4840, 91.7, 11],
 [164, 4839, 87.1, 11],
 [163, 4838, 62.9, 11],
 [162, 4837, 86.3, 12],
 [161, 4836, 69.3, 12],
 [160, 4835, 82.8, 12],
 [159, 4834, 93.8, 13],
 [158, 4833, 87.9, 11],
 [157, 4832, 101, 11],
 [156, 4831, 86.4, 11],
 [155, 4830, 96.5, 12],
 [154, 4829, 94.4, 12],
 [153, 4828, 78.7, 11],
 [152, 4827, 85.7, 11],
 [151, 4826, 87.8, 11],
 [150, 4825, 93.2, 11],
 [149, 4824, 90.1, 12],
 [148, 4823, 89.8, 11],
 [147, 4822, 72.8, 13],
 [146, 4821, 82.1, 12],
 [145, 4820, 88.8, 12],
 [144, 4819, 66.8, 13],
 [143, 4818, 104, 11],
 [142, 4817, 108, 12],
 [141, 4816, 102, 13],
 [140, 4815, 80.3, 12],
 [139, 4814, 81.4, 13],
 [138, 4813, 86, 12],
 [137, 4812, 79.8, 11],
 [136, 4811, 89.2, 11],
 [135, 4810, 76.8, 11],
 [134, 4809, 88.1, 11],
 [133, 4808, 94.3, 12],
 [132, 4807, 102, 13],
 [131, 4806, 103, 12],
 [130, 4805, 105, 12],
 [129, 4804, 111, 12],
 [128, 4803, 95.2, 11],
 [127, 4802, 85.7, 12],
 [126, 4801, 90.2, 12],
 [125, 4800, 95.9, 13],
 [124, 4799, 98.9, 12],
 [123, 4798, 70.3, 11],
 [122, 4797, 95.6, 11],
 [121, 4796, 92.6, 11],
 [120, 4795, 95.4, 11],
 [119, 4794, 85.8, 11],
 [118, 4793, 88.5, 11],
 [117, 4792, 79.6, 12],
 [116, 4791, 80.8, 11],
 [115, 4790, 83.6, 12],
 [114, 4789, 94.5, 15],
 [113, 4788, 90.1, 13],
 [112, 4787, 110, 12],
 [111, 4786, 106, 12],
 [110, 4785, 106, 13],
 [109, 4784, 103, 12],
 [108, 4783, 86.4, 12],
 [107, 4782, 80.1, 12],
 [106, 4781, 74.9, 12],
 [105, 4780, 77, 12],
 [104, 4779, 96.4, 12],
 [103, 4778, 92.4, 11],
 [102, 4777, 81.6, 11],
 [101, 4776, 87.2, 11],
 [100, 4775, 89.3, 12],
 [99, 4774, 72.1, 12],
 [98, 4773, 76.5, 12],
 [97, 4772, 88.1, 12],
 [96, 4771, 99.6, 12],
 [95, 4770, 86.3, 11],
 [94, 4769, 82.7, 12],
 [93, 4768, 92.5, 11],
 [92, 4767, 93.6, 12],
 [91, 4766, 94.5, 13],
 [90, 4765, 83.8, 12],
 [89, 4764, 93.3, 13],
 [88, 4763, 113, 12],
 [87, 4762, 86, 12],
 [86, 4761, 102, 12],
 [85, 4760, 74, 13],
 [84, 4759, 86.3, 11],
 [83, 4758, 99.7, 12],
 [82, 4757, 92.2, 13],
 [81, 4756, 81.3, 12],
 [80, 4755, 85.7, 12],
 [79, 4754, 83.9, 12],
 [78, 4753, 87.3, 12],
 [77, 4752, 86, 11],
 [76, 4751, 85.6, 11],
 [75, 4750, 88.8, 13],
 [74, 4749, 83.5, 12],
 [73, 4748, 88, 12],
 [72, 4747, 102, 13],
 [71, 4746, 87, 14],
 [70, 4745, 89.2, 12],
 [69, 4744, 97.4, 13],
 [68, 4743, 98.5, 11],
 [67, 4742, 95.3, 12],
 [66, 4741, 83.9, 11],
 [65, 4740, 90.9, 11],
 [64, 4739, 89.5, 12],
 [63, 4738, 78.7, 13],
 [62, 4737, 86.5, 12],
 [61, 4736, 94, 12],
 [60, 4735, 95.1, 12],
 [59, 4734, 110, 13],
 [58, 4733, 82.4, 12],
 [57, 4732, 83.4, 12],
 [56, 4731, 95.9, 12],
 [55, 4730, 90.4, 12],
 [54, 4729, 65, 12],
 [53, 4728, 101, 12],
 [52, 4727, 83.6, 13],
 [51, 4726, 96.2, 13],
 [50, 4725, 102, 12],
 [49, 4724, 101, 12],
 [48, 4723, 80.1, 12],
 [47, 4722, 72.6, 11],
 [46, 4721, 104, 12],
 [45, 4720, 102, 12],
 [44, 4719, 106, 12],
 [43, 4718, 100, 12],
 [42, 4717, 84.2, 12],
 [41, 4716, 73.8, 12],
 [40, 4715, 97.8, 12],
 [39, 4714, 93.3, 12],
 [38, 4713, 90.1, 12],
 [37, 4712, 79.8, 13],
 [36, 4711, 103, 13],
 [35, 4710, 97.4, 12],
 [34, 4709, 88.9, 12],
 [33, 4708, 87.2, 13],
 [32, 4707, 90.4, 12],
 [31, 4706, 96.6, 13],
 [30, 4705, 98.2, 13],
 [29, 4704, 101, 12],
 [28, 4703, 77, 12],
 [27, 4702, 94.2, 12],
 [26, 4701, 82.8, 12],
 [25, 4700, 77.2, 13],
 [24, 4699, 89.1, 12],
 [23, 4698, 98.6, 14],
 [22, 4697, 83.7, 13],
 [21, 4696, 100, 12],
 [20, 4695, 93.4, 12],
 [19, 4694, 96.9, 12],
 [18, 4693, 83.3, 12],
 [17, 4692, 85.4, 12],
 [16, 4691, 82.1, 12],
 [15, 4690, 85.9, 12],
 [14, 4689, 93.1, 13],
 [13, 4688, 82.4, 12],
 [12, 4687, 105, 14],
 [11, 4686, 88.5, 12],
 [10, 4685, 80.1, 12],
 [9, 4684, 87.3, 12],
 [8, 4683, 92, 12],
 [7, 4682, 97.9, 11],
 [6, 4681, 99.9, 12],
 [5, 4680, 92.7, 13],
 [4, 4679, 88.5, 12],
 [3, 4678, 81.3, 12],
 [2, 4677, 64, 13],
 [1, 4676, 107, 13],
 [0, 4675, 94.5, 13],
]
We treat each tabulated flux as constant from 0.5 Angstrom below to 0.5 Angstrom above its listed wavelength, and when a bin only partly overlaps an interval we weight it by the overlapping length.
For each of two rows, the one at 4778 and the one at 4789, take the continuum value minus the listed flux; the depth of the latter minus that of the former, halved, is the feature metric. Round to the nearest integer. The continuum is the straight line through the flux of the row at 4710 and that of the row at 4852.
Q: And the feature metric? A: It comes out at -2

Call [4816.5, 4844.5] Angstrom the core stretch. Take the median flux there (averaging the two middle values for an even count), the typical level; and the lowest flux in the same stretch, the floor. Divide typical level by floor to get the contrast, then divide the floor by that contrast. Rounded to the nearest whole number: 45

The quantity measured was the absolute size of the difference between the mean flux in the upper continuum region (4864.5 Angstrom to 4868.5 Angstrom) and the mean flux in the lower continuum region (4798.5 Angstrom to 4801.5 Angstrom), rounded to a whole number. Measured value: 16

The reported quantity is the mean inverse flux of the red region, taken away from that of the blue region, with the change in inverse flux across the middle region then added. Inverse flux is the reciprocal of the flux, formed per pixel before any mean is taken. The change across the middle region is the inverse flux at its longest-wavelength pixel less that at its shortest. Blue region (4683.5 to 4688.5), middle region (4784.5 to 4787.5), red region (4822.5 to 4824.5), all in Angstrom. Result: 0.000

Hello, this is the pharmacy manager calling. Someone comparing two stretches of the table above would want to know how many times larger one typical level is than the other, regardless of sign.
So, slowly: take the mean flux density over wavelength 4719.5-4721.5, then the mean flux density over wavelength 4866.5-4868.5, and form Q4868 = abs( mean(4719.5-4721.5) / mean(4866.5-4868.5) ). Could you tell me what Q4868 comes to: 1.14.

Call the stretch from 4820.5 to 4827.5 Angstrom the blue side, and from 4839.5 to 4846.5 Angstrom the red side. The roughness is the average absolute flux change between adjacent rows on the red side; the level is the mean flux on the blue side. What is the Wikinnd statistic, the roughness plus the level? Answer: 95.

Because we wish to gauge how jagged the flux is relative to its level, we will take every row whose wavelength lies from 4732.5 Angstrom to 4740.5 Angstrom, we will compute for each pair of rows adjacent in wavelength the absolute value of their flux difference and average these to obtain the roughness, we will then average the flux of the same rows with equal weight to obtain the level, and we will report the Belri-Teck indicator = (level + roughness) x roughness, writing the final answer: 1026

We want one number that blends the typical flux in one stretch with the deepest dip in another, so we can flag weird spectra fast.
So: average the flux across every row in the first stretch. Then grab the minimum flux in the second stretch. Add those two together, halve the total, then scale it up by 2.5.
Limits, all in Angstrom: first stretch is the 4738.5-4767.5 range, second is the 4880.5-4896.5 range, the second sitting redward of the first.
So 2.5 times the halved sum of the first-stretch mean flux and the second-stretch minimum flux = 199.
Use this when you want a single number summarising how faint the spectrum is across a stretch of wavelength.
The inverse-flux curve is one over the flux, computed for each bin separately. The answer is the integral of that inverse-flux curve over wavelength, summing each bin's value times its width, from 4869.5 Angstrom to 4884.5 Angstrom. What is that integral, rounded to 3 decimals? 0.182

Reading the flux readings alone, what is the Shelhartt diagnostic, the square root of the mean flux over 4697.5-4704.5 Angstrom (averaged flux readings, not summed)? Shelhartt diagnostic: 9.41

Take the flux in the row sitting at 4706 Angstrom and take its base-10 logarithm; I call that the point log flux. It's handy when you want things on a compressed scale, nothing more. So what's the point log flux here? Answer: 1.98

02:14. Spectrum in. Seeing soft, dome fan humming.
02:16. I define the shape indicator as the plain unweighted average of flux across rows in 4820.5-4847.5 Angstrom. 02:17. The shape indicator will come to 85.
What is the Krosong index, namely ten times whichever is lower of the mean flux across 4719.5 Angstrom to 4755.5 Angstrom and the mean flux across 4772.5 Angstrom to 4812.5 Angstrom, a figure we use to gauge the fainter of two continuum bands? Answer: 902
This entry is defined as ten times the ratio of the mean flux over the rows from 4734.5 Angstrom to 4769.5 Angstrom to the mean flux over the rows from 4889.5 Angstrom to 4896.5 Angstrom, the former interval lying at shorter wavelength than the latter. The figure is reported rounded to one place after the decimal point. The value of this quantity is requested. 9.6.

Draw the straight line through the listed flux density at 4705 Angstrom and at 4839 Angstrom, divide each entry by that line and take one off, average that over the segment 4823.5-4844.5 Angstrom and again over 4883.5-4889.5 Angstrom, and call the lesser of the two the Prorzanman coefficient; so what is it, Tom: -0.044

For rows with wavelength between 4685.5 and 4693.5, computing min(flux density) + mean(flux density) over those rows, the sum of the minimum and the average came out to 170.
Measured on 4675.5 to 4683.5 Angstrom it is 154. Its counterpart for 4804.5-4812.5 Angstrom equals 169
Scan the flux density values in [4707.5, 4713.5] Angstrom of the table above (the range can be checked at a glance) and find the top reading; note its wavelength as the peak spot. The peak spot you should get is 4711 Angstrom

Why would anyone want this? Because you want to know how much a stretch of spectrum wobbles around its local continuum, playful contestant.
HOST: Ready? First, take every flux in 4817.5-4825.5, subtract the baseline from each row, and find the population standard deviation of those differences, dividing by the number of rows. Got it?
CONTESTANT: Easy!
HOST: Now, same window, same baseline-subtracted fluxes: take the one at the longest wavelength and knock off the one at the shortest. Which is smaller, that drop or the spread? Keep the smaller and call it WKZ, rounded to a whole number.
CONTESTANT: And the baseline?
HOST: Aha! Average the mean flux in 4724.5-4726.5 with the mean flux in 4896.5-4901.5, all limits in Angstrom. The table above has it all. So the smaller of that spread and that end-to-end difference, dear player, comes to -11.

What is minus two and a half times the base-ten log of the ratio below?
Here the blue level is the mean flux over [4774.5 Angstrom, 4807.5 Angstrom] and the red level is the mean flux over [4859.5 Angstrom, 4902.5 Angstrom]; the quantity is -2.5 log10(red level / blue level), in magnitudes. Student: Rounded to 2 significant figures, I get -0.27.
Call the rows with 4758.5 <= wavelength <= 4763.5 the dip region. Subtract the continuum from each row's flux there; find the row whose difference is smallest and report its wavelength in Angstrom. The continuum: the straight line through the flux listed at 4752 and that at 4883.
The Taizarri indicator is 4760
